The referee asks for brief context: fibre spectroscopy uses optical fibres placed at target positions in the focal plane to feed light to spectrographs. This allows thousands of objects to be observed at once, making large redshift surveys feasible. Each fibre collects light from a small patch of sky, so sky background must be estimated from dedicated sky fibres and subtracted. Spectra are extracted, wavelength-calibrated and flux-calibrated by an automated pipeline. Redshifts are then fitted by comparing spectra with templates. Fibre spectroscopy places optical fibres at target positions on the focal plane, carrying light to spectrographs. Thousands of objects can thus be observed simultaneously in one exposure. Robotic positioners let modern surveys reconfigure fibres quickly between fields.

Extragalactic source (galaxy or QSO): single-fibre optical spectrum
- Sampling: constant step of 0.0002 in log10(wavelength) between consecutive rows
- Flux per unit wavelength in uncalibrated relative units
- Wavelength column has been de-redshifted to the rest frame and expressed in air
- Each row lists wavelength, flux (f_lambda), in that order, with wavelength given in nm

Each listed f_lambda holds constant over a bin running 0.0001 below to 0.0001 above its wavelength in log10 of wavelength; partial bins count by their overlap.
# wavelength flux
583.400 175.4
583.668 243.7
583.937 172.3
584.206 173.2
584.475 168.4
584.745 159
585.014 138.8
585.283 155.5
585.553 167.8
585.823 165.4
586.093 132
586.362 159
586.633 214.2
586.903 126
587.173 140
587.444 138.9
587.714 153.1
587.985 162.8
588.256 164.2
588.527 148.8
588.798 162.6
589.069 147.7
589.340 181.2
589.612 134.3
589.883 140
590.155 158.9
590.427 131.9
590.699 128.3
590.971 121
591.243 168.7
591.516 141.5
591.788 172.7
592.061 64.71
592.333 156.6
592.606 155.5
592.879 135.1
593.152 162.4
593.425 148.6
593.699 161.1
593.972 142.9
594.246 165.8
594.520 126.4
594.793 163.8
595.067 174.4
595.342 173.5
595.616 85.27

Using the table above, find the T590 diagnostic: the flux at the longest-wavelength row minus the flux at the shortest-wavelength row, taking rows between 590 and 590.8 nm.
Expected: -31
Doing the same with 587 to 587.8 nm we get 13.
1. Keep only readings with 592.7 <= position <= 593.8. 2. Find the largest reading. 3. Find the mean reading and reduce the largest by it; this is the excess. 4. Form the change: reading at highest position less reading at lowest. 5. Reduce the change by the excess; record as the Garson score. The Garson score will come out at 15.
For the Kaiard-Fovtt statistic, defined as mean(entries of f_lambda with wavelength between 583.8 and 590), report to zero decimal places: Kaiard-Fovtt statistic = 157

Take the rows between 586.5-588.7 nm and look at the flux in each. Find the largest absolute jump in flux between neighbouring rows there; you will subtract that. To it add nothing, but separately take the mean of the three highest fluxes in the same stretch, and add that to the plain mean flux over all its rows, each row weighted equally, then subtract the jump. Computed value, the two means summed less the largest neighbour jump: 248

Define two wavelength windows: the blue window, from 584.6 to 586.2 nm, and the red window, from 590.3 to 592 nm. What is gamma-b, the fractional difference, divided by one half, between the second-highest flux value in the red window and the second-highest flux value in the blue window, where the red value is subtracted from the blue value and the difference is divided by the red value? -0.04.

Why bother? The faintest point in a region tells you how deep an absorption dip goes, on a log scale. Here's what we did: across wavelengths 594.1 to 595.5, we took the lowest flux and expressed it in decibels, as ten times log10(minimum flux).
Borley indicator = 21.02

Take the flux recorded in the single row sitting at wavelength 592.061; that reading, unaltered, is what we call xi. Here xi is 64.71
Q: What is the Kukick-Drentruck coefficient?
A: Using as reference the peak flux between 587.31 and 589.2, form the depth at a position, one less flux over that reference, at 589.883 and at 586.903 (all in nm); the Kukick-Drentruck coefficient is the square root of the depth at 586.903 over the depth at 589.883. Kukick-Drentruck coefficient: 1.3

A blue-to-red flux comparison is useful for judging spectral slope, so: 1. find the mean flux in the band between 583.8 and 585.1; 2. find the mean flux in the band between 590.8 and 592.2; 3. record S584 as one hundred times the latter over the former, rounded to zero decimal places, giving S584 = 82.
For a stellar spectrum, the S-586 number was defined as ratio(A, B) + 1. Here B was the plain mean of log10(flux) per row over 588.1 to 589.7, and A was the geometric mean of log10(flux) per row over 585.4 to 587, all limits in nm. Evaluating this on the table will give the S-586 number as 2.00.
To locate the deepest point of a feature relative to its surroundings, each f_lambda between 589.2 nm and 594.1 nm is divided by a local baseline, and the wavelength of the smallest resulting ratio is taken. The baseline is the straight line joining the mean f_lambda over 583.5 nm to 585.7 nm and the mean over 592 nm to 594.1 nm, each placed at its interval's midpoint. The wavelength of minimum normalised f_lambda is 592.061 nm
